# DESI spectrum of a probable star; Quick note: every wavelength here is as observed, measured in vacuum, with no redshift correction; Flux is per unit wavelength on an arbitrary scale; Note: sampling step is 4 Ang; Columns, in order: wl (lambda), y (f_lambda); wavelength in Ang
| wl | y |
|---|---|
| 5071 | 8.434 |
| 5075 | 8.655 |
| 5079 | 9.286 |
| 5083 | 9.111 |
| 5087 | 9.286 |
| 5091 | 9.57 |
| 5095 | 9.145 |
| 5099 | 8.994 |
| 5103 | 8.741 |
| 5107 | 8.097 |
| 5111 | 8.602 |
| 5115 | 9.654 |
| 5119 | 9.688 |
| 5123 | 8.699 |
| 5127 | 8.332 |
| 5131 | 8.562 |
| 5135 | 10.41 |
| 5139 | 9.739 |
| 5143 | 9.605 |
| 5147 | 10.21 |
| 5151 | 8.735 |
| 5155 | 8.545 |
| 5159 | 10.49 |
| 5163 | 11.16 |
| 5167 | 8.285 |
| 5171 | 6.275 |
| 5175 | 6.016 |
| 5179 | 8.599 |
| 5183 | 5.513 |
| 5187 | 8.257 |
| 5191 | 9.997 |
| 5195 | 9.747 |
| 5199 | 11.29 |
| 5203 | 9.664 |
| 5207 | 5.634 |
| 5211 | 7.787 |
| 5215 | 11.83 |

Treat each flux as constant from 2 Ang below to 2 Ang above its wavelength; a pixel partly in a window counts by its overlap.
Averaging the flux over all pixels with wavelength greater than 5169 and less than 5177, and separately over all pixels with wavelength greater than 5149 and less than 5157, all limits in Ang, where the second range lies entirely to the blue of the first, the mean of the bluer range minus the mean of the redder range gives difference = 2.5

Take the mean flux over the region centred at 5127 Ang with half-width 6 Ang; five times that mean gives 43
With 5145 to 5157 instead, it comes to 46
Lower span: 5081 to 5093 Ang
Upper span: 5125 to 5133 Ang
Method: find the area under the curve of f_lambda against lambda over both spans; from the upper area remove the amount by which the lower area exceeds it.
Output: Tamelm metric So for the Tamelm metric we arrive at 23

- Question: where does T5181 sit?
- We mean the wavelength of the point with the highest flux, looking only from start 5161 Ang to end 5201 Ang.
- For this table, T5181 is 5199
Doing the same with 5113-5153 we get 5135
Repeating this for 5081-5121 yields 5119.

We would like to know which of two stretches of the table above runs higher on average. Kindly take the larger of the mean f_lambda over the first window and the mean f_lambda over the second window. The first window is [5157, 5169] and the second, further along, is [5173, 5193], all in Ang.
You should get 9.98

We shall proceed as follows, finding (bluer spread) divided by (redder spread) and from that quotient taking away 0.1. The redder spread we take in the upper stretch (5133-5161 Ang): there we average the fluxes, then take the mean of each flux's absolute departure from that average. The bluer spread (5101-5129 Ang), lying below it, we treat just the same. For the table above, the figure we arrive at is 0.68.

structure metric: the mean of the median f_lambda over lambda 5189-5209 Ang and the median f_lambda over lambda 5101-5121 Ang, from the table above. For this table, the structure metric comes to 9.2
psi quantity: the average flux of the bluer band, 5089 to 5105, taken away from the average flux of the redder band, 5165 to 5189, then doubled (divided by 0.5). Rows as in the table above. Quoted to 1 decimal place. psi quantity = -3.9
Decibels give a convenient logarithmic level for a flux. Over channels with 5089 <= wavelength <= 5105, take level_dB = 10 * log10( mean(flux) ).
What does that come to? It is 9.60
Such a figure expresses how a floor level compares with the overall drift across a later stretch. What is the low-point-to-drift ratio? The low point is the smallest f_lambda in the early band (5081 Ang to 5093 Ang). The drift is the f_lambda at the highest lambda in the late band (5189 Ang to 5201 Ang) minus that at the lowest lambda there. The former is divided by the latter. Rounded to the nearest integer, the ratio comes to 7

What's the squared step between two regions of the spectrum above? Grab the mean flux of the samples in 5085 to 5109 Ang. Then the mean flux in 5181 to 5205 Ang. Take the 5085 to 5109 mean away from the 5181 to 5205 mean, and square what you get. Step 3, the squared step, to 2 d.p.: 0.01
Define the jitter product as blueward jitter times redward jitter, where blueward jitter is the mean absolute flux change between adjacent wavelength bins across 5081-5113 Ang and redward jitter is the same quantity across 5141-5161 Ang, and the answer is 0.4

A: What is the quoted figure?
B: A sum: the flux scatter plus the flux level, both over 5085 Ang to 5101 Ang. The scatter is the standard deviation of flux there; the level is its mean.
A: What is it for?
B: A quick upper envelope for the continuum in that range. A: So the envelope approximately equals 9.5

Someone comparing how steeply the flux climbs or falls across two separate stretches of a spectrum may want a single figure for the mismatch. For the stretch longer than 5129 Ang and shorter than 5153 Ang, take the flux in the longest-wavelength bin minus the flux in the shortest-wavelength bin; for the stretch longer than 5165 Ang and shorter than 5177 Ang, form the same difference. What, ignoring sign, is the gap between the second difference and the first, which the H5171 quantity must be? 2.4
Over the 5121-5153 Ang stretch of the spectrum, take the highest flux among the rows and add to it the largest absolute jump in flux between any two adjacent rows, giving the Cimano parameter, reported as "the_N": 12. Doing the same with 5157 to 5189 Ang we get 14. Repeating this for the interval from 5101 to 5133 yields 11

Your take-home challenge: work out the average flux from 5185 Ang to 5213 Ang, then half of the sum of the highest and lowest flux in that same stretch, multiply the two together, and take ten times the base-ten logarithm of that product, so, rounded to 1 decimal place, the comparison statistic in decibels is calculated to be 18.8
